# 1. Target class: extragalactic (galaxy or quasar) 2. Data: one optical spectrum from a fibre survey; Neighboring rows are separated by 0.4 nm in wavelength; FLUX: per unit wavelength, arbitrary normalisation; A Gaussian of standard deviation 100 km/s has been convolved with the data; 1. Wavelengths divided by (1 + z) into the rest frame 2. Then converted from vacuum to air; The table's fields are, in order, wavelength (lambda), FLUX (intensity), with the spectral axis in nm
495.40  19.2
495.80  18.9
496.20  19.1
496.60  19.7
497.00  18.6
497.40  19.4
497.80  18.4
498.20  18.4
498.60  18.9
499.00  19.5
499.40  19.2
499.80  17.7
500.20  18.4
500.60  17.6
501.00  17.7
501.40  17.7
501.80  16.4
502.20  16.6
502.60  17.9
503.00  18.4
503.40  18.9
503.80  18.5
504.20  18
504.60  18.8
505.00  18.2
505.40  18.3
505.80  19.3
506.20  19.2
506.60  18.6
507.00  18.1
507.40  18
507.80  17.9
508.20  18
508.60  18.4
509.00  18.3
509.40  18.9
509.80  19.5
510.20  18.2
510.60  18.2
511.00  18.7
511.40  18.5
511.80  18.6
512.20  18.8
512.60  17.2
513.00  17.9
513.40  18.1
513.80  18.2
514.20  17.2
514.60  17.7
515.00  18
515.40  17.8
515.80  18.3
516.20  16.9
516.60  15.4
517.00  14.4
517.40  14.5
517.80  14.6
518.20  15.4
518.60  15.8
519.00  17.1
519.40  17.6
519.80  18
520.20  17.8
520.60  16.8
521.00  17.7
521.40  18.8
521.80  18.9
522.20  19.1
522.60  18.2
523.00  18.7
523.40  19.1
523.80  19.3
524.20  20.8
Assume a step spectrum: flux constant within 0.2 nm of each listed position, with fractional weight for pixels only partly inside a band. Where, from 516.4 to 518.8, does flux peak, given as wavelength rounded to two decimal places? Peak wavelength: 518.60 nm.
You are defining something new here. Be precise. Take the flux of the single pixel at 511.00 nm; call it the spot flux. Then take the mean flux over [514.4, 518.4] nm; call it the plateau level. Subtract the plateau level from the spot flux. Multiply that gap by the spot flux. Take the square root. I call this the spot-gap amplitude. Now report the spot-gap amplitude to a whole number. 7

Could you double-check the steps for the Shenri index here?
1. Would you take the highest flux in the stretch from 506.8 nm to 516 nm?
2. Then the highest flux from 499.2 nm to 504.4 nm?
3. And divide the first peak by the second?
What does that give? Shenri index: 1.02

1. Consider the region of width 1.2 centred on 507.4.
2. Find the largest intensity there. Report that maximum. 18.1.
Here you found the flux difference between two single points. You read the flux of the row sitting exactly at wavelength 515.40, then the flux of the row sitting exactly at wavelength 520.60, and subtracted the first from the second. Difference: -1.0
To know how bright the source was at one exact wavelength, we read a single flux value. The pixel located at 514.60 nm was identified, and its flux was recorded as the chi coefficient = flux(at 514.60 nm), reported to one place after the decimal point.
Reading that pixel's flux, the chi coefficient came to 17.7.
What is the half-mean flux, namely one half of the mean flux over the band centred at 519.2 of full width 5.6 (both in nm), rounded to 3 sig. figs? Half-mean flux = 8.31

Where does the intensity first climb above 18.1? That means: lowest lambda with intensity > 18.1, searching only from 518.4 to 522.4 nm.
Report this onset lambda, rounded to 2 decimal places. 521.40 nm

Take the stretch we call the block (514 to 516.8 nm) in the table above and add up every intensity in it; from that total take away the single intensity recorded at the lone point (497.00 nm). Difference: 103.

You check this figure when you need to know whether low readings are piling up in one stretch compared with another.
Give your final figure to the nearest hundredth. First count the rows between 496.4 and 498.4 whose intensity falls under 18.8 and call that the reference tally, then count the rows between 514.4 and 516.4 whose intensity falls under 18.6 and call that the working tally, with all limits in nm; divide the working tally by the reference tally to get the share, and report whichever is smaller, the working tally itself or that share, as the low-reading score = 1.67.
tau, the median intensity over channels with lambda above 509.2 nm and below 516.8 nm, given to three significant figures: 18.2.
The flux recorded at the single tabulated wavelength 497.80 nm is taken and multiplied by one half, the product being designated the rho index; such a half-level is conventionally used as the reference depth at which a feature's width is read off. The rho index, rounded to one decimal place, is 9.2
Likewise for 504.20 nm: 9.0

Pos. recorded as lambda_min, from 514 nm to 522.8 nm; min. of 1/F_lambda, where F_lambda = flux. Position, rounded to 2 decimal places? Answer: 522.20 nm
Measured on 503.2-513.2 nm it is 509.80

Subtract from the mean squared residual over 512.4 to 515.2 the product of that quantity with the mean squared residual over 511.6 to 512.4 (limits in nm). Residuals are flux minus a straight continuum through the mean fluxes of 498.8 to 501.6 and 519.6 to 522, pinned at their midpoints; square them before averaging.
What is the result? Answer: 0.16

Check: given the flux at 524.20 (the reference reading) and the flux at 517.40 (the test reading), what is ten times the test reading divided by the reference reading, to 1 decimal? 7.0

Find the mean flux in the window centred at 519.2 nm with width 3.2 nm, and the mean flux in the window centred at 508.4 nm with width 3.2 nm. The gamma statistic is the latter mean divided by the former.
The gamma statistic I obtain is 1.11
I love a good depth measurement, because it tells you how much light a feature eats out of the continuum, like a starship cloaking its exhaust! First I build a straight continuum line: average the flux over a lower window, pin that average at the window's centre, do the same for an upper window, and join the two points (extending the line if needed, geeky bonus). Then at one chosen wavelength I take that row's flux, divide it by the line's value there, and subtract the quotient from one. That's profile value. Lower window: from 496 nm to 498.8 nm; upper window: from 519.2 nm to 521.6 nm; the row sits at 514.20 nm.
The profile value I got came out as 0.05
